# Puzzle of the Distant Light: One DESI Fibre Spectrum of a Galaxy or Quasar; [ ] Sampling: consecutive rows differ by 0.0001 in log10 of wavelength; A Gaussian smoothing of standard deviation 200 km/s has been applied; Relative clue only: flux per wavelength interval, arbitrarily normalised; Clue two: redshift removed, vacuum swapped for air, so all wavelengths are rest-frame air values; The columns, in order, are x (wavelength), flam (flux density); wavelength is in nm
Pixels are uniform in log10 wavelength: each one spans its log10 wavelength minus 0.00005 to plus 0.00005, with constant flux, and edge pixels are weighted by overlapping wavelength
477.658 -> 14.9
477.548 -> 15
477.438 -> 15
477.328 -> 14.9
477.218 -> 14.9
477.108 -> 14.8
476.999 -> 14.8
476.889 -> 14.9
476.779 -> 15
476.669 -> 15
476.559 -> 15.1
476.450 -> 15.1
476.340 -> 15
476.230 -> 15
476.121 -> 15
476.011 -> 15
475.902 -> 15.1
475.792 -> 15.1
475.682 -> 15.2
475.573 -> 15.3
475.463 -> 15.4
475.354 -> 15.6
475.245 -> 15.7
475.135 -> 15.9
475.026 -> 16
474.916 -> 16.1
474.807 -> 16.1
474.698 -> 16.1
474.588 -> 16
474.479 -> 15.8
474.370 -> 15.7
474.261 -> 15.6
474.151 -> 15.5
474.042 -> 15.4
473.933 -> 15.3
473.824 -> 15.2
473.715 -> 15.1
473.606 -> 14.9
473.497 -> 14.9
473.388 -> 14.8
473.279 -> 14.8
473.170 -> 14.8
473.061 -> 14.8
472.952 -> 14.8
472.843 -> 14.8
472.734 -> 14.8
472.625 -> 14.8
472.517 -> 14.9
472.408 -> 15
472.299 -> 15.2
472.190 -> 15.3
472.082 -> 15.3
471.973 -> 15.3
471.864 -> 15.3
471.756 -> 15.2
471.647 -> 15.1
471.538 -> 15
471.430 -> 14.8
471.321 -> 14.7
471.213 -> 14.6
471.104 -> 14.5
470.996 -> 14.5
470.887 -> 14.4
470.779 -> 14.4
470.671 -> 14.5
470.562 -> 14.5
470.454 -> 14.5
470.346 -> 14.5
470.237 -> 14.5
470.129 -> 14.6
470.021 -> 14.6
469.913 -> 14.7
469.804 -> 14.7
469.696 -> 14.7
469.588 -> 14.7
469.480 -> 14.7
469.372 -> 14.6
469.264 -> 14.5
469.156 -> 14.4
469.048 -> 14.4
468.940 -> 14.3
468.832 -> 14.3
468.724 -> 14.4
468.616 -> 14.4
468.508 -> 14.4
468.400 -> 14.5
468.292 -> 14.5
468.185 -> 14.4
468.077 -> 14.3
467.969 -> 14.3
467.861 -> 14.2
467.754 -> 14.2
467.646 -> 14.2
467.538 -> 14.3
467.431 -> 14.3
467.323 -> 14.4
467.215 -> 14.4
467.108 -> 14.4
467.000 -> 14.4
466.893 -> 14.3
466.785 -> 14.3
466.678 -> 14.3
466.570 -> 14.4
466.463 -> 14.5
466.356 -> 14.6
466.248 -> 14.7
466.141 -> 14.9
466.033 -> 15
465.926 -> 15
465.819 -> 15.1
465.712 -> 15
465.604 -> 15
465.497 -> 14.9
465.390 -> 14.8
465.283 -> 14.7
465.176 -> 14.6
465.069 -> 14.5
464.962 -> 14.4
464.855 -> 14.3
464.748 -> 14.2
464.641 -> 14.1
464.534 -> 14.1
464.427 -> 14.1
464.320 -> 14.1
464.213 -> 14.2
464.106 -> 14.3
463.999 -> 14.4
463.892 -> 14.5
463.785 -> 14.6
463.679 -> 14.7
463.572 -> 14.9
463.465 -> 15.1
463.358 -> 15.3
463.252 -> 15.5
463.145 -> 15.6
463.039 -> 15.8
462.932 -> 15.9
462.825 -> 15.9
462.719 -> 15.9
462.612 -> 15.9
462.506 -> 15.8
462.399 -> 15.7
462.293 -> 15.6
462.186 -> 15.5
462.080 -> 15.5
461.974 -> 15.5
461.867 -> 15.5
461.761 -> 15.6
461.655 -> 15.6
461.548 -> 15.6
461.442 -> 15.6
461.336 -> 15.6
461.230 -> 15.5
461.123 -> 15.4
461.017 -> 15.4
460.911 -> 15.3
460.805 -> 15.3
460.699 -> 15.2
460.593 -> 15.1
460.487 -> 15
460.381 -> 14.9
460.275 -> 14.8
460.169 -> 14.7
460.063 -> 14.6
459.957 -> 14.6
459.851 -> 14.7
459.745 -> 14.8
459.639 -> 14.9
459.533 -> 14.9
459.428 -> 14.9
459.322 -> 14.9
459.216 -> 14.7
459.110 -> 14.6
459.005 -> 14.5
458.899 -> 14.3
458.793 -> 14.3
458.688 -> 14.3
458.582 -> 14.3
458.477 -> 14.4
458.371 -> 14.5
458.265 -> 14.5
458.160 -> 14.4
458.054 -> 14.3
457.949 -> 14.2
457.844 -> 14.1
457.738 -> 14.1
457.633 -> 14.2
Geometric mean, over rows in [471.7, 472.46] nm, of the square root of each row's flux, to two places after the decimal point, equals 3.90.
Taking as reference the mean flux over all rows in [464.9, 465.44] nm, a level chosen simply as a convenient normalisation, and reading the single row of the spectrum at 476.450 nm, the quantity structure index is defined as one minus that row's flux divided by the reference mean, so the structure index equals -0.03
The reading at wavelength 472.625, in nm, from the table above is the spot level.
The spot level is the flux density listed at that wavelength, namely 14.8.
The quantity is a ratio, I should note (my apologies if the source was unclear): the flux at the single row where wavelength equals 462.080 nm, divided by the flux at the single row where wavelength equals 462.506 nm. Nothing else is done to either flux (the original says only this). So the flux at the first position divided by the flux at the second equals 0.98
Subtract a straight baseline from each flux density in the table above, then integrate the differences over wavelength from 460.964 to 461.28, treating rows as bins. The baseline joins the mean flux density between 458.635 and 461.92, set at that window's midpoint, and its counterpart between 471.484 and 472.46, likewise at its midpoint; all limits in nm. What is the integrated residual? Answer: 0.13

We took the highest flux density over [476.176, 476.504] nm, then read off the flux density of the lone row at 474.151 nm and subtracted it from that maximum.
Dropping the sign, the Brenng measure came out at 0.40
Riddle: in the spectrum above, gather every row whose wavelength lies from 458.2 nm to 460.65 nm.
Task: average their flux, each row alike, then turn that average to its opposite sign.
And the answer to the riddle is -14.7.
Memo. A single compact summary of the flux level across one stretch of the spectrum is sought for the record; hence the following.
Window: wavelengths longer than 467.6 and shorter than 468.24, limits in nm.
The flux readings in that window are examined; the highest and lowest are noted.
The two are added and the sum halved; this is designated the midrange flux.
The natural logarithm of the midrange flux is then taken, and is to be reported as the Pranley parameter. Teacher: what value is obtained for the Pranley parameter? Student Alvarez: 2.66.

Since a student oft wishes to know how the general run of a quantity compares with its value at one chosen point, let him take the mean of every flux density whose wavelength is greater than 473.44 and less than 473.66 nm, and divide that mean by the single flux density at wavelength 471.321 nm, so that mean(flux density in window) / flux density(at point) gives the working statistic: 1.014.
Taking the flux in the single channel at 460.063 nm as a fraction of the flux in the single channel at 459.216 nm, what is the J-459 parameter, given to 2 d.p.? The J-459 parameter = 0.99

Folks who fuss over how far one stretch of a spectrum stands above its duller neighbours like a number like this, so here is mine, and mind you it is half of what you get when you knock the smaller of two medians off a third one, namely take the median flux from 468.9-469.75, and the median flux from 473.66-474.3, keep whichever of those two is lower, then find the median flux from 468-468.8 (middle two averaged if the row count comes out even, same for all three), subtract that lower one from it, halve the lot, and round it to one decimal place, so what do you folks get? -0.1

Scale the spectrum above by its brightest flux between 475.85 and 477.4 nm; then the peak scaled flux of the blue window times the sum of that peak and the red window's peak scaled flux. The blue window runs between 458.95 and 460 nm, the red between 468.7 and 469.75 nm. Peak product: 1.93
